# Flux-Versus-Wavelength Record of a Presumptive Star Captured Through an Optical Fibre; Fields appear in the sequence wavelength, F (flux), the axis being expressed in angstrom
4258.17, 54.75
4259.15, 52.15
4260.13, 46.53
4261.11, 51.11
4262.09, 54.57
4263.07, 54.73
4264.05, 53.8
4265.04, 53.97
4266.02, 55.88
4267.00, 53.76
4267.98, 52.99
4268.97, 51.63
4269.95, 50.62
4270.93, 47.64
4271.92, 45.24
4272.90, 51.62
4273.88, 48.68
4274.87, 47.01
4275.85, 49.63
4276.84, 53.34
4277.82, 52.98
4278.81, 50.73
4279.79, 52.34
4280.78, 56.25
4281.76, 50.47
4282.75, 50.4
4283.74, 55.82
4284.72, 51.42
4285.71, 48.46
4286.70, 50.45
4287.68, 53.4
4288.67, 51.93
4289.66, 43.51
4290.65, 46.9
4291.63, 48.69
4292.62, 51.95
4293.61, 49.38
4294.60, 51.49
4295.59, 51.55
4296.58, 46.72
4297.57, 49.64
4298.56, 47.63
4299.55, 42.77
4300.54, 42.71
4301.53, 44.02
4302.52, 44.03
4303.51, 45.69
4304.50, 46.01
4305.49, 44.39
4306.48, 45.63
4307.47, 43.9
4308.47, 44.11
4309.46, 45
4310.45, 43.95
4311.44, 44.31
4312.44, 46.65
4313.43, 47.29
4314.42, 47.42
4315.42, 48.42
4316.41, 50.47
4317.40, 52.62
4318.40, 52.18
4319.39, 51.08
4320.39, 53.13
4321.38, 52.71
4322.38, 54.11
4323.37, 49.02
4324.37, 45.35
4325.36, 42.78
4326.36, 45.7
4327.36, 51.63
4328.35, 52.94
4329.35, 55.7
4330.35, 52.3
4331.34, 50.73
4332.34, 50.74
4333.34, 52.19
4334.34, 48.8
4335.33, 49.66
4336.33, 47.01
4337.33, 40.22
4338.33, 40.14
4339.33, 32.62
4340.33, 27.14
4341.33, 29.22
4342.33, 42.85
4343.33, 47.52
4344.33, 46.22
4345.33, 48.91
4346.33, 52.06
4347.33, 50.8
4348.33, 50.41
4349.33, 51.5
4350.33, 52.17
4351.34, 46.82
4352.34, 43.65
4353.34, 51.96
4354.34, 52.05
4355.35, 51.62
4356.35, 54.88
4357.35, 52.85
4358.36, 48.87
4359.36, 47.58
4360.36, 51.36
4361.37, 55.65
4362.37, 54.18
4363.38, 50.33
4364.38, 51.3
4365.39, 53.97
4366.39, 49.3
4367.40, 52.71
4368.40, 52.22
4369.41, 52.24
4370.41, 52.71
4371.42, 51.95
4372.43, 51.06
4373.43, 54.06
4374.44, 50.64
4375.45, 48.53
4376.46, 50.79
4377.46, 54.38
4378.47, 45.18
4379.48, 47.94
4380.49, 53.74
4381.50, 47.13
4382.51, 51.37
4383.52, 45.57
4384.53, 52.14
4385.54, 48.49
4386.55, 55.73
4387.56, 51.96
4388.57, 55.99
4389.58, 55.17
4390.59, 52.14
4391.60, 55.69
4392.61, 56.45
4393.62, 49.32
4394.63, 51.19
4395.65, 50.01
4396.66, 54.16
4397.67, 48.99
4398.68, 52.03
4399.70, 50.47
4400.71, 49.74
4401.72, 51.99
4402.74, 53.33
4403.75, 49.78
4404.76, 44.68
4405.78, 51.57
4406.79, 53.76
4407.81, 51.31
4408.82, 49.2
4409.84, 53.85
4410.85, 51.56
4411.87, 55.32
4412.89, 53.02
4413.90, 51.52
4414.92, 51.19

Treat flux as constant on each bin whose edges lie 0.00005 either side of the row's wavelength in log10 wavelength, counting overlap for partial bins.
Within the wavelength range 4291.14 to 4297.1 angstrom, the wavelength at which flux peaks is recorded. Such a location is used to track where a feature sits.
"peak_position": 4292.62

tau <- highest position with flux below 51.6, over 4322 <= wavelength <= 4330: 4326.36 angstrom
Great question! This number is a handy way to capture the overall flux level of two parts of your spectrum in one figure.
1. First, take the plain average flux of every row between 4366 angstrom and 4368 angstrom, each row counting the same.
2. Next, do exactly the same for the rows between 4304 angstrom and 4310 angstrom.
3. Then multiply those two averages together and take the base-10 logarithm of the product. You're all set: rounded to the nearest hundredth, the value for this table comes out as 3.36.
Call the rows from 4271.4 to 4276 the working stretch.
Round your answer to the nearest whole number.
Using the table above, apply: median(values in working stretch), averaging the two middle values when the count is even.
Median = 49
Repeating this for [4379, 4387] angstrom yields 50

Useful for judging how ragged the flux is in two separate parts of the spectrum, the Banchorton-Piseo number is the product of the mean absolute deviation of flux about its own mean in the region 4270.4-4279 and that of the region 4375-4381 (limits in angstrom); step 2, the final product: 6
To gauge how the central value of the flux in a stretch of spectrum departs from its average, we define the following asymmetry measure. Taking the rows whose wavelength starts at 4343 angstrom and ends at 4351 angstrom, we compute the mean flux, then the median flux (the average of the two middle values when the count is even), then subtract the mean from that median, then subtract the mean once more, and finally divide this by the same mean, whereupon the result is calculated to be -0.99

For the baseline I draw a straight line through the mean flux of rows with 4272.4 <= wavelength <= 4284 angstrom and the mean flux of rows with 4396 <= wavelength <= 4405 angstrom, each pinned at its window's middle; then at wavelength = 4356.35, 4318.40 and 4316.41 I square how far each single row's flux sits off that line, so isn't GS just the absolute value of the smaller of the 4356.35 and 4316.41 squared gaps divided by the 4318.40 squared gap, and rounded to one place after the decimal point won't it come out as 0.8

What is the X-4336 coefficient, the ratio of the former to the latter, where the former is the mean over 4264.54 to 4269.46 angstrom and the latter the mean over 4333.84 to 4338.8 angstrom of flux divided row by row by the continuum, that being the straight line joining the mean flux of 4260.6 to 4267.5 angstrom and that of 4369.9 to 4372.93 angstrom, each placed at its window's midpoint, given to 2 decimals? 1.16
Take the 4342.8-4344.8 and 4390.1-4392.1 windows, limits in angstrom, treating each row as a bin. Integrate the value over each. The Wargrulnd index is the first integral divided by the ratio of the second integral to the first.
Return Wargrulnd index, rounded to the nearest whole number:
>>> 81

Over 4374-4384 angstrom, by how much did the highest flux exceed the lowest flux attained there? 9.2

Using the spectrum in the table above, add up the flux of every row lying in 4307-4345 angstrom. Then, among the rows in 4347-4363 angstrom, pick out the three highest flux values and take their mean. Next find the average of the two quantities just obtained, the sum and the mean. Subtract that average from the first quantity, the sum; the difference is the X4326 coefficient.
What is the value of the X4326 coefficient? 861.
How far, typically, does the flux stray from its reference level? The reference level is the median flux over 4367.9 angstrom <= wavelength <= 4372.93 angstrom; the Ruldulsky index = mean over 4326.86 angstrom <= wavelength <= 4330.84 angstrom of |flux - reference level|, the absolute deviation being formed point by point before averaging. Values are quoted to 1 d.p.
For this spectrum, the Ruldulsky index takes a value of 1.2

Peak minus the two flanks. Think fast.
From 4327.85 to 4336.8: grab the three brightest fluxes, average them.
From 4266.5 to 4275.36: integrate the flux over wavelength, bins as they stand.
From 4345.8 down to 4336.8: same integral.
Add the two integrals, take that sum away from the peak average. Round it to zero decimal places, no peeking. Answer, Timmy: -743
